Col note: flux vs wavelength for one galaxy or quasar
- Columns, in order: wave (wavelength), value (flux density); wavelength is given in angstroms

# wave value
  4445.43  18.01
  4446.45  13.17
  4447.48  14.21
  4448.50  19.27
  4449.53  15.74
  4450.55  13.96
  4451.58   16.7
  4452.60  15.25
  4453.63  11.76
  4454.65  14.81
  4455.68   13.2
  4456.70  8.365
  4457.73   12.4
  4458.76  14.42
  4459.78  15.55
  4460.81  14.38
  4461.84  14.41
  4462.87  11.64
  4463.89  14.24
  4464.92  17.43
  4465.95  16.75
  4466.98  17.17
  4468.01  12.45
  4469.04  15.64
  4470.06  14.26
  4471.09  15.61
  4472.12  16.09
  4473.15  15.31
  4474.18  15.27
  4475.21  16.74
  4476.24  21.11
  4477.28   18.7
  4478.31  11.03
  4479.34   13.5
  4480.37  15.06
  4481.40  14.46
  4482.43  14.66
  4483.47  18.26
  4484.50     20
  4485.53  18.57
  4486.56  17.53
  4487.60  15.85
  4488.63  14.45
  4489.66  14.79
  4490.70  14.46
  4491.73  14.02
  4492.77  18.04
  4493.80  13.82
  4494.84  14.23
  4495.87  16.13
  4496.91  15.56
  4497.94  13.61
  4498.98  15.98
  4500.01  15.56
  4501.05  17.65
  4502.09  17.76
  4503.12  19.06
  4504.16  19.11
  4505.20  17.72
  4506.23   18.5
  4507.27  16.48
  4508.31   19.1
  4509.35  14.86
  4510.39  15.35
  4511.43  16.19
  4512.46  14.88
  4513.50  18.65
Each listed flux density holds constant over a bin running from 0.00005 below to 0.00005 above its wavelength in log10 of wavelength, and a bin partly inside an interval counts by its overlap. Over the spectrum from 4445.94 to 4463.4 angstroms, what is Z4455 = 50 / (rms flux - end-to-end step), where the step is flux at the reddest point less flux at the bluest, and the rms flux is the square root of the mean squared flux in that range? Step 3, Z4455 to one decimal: 3.2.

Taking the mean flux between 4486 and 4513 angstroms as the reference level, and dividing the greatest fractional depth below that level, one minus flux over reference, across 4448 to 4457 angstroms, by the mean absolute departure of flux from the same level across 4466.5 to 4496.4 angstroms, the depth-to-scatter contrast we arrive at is 0.264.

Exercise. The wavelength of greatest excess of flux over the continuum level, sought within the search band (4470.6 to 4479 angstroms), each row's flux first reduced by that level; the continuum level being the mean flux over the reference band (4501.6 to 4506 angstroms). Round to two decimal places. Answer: 4476.24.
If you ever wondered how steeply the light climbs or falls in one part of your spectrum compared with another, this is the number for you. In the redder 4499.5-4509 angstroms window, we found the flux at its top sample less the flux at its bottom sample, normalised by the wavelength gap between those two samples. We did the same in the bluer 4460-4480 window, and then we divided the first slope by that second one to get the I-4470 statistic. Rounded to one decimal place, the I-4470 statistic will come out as -9.0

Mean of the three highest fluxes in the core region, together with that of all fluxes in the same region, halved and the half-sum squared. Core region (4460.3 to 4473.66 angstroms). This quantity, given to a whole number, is 258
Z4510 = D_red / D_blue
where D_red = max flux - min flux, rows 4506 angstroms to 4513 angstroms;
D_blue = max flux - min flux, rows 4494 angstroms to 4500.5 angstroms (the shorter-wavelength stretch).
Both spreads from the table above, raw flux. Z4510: 1.7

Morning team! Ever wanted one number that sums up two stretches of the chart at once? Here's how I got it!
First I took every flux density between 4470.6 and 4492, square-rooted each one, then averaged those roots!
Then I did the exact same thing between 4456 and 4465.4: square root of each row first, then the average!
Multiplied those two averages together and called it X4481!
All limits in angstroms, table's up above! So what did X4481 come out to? 14.7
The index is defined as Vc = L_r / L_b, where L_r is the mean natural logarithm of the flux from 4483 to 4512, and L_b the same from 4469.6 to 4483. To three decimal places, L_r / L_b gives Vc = 1.025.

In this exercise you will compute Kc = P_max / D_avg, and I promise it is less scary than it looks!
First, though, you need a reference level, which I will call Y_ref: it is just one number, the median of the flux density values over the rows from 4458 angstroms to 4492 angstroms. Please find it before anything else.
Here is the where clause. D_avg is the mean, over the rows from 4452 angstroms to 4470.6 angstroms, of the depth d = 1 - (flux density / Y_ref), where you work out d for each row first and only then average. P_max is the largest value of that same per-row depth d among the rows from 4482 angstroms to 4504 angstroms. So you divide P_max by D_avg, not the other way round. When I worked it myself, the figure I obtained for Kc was 1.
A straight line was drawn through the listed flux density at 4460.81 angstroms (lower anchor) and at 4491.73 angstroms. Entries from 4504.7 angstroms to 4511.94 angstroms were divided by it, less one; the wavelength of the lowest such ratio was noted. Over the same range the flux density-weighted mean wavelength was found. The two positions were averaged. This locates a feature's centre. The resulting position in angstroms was 4508.8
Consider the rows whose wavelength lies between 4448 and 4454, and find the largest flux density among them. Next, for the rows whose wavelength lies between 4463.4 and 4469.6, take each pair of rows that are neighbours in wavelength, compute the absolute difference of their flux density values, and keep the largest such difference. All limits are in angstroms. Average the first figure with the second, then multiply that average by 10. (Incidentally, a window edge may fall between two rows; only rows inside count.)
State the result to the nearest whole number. 120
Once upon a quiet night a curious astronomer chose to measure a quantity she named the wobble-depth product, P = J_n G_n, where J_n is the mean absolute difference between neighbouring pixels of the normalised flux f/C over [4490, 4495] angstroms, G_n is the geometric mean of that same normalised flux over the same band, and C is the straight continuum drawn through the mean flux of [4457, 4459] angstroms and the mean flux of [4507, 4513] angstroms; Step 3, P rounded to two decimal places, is 0.15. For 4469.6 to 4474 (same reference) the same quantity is 0.07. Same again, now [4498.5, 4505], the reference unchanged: 0.05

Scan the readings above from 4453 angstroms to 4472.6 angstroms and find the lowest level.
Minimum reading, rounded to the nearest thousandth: 8.365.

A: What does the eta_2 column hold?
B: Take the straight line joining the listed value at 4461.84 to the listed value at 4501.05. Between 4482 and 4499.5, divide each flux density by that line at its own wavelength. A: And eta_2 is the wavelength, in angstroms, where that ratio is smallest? 4497.94 angstroms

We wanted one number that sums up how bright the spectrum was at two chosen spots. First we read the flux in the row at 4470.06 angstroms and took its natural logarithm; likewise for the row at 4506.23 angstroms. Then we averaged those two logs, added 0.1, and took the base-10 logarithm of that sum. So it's 0.461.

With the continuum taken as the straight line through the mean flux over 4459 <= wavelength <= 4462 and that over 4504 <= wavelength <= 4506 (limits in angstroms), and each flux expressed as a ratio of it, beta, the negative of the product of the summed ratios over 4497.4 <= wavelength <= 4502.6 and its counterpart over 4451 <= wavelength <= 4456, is -22.6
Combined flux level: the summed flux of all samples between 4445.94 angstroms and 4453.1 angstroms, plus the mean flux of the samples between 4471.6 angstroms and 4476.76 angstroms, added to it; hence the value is 125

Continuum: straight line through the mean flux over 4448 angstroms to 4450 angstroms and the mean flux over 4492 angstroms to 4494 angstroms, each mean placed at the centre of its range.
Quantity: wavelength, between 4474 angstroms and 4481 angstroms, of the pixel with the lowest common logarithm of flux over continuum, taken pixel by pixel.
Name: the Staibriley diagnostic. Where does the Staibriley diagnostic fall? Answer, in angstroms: 4478.31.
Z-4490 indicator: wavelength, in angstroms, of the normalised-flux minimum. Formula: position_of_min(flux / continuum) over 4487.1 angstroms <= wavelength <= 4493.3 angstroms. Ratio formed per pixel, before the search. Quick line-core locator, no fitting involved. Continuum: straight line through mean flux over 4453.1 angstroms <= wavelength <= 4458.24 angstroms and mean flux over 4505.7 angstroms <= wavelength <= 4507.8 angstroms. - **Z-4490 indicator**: 4491.73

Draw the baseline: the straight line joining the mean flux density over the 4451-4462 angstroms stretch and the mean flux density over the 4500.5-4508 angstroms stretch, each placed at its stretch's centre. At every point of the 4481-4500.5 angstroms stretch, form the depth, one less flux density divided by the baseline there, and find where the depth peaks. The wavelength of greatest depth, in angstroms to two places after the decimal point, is 4497.94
